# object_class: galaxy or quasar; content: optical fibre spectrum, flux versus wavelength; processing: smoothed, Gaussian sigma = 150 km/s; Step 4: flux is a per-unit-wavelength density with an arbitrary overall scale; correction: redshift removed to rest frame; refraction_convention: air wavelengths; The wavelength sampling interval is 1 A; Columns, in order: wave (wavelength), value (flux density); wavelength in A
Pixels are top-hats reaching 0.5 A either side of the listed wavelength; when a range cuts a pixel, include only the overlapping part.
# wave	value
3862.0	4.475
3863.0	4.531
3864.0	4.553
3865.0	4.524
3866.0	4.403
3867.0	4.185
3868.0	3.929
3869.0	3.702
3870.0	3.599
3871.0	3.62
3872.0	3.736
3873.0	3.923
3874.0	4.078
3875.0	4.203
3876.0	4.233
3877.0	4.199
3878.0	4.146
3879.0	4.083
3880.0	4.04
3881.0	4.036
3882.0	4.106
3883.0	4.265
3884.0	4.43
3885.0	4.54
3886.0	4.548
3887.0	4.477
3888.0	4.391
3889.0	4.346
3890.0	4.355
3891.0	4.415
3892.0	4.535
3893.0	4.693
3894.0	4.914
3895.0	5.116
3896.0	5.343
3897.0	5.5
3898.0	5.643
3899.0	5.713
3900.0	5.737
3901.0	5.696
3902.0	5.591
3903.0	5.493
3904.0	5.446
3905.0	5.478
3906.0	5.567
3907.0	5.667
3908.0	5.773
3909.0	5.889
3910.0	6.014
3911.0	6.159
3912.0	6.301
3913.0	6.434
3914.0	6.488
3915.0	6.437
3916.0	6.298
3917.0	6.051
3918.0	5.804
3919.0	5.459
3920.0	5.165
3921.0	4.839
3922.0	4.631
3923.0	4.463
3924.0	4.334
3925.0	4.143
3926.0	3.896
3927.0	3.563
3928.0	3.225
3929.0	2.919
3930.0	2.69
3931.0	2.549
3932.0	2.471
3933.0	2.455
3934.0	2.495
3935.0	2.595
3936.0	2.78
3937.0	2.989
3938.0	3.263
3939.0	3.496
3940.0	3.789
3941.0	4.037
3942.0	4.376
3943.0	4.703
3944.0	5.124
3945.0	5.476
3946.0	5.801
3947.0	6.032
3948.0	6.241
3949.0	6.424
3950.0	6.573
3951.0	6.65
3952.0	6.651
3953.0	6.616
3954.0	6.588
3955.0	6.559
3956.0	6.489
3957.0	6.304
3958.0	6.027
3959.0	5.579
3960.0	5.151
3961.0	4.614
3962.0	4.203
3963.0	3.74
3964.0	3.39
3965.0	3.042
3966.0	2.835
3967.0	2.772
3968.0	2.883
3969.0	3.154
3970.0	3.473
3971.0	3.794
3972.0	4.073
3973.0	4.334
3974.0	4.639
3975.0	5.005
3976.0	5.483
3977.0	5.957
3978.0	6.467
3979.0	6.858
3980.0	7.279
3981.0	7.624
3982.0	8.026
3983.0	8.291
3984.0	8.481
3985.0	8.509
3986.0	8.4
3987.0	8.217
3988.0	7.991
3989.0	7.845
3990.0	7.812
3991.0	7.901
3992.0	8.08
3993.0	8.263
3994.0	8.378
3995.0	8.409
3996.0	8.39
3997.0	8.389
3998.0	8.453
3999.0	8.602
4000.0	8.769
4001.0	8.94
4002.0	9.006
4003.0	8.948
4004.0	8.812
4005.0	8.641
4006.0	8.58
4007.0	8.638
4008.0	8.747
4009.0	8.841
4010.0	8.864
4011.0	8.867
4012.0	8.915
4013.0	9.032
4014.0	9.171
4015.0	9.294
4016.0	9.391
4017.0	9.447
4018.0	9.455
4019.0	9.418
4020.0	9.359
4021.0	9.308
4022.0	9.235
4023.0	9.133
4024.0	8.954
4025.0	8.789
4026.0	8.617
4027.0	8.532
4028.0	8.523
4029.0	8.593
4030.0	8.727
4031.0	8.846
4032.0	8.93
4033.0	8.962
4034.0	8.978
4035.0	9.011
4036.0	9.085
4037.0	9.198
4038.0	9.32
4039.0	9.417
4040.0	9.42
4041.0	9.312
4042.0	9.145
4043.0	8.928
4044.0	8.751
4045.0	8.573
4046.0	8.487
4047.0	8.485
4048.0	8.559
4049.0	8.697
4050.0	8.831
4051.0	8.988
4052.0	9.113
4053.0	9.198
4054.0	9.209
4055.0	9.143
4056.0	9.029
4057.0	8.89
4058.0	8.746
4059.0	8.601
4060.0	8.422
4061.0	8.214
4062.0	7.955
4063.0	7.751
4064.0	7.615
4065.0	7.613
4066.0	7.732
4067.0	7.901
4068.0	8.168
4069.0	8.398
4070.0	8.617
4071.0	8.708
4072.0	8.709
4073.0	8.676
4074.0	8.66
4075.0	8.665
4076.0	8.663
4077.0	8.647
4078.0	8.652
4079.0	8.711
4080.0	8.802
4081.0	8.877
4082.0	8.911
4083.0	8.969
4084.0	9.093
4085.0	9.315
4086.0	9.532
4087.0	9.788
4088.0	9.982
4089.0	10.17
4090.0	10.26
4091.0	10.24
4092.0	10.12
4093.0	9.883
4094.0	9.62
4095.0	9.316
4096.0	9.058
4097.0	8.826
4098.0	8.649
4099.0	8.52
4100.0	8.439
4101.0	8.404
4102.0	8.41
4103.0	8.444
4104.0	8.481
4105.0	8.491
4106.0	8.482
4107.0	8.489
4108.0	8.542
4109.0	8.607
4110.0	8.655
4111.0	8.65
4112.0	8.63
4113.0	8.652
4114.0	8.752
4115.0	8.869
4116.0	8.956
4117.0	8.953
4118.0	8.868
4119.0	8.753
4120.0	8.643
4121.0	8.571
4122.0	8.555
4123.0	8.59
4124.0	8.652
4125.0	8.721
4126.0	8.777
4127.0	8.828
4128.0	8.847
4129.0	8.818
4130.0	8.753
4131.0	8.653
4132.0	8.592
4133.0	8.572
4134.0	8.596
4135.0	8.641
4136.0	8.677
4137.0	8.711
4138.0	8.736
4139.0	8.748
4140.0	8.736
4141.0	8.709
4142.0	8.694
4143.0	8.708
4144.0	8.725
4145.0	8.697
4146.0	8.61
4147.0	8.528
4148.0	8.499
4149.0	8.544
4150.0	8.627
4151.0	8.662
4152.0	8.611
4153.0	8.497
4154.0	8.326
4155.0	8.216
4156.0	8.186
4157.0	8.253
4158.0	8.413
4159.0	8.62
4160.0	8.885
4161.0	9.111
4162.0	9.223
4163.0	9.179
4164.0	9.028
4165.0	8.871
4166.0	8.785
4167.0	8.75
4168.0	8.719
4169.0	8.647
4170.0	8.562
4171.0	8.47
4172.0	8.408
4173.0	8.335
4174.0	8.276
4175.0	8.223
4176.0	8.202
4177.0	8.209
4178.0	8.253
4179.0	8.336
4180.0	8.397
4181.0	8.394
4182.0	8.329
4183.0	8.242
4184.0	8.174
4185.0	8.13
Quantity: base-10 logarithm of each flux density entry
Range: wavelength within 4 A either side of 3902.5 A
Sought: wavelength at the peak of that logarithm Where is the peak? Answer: 3900.0 A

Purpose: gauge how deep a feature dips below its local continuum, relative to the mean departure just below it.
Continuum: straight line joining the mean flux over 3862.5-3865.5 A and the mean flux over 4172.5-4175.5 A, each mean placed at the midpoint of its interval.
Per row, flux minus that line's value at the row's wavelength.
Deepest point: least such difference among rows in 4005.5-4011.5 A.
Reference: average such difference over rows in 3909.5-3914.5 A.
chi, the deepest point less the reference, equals 1.2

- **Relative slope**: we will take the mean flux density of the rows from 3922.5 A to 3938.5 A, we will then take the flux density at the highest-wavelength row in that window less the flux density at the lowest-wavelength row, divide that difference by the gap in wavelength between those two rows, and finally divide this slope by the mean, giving -0.025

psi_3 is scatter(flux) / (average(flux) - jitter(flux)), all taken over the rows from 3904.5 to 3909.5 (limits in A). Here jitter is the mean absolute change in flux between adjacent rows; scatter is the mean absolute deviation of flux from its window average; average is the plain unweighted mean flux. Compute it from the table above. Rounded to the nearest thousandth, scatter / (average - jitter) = 0.022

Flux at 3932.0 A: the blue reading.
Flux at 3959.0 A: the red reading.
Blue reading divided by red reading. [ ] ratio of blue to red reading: 0.44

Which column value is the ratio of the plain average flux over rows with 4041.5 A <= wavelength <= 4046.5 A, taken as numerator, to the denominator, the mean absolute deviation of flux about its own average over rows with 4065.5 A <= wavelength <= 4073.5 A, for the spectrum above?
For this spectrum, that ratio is 27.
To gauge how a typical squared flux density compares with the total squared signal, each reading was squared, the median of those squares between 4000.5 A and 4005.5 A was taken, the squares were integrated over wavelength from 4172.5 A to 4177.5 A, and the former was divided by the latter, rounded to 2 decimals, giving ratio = 0.23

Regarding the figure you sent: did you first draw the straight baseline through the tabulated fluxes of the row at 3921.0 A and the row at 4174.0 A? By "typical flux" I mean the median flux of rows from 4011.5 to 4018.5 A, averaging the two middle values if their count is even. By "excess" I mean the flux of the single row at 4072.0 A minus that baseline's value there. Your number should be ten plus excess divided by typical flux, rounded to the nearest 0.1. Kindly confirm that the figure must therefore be 10.2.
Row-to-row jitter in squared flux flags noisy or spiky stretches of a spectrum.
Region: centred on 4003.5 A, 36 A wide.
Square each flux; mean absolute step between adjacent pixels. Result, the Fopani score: 1.6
